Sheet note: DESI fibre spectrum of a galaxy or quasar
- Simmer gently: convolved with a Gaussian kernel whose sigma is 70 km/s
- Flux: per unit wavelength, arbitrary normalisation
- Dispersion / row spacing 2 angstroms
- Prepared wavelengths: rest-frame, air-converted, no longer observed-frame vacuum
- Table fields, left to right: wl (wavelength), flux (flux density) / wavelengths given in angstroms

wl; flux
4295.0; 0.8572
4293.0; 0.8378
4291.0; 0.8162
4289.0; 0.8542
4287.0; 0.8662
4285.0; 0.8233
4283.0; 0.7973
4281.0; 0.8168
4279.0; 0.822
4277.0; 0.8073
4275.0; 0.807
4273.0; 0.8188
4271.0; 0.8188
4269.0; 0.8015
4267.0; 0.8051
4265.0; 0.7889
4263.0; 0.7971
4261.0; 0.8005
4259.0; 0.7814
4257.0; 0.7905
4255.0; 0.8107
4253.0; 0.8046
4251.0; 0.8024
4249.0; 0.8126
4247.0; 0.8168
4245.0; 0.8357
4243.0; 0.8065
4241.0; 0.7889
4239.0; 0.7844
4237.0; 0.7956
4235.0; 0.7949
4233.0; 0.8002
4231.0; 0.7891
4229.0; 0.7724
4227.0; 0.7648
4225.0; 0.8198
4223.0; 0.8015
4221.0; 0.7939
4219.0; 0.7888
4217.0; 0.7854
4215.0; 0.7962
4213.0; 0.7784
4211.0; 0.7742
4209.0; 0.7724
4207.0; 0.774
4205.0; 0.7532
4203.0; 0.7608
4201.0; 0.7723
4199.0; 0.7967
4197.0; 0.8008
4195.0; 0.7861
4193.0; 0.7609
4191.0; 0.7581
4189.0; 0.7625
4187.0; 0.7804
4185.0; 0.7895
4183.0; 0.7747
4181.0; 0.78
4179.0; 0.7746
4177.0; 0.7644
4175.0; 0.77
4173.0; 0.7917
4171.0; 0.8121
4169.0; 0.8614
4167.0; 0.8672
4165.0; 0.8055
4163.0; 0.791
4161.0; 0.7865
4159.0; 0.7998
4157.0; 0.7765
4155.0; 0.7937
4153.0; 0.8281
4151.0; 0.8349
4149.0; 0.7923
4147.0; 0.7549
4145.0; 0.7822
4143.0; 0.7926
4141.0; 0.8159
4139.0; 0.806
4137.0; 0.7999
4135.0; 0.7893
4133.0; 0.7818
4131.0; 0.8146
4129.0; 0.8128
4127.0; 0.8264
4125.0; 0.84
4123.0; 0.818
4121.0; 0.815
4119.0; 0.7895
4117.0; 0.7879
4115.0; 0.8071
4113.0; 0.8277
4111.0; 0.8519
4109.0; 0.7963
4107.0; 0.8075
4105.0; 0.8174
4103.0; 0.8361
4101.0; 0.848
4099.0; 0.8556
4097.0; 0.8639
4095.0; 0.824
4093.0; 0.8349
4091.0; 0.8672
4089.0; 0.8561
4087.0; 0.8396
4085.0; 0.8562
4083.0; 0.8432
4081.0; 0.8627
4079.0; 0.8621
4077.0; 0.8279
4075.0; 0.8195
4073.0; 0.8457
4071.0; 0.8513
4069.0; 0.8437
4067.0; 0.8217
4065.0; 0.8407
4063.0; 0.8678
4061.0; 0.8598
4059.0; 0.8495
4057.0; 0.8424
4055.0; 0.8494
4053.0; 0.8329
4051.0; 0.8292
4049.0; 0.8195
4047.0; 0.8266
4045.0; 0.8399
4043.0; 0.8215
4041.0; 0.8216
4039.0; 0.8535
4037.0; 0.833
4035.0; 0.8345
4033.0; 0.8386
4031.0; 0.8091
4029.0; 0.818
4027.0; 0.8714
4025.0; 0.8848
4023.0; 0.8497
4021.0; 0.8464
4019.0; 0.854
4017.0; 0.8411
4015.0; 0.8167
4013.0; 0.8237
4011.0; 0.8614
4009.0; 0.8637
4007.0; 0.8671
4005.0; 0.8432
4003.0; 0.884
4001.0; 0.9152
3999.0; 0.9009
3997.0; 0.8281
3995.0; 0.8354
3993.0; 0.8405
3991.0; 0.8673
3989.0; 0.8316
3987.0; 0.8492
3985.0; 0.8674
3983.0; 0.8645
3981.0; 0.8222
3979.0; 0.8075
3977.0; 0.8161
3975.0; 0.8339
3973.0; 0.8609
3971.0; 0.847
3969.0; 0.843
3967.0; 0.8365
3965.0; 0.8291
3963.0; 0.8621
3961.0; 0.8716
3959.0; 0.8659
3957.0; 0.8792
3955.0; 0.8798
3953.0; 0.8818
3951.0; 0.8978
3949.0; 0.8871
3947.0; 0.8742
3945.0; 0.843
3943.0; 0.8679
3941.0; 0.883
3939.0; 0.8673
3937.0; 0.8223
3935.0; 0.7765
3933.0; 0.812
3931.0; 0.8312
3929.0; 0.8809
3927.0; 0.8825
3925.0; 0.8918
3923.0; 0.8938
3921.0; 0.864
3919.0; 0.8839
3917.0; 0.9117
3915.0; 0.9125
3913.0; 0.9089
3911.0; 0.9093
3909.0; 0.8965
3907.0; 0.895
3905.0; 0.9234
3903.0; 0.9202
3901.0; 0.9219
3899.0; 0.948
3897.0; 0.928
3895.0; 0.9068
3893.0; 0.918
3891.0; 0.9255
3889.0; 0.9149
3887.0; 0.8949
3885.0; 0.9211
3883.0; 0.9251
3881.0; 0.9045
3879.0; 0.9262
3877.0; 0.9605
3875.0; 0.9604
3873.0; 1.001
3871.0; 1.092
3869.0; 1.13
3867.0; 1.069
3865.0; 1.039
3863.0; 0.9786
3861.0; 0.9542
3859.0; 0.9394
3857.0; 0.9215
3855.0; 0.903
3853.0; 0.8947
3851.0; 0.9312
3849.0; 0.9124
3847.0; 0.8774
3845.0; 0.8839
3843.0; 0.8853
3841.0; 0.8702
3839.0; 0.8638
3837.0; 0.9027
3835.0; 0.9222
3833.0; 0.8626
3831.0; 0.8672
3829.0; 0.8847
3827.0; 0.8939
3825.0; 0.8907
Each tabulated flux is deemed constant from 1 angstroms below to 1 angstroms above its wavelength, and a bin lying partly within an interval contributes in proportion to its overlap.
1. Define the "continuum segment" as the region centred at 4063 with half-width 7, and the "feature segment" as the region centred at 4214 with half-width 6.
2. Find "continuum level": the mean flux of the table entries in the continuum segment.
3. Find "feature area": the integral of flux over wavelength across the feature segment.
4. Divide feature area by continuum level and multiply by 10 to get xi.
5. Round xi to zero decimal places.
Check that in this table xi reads 111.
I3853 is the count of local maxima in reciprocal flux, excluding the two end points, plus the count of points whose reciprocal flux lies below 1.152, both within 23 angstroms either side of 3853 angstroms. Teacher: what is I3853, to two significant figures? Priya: 24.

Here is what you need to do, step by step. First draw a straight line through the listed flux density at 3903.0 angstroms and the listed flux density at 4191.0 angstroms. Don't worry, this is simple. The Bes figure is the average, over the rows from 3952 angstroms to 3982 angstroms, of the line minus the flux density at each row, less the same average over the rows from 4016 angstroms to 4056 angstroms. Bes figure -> 0.028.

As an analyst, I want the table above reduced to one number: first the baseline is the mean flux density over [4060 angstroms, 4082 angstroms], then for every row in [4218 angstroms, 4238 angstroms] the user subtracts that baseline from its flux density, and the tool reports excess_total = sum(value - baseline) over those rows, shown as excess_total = -0.54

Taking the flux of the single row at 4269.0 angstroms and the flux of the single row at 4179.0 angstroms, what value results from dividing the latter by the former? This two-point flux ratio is 0.97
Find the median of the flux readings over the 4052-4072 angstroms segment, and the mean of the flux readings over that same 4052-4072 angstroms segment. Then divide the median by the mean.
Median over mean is 1.00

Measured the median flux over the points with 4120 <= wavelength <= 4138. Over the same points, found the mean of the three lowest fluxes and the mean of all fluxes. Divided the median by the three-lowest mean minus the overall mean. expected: -40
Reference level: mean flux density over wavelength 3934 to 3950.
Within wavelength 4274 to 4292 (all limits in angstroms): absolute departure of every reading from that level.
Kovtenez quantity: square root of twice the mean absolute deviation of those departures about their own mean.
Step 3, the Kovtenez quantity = 0.16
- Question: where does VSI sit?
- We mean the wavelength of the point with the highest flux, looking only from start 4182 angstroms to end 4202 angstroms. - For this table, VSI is 4197.0 angstroms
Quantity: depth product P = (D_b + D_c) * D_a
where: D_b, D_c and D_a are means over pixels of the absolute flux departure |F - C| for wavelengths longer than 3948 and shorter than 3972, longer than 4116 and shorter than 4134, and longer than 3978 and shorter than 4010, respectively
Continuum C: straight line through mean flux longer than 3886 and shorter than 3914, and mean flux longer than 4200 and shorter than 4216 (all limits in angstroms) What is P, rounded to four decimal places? 0.0011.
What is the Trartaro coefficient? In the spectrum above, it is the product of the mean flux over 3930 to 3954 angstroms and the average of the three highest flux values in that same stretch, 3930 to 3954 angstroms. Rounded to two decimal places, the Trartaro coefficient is 0.76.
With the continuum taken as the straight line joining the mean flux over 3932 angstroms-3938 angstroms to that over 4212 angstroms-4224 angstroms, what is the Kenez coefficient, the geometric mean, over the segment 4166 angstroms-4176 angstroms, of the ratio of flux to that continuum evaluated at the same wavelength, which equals 1.03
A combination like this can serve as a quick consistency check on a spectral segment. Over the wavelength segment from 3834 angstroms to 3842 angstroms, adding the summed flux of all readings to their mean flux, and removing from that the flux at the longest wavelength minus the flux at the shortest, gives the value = 4.50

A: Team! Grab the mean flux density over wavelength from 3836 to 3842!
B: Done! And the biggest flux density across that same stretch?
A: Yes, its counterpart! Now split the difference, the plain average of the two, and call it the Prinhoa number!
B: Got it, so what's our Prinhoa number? 0.89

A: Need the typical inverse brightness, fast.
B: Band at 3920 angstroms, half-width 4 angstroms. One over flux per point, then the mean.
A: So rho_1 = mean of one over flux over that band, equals 1.13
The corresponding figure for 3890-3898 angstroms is 1.09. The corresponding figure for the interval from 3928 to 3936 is 1.21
